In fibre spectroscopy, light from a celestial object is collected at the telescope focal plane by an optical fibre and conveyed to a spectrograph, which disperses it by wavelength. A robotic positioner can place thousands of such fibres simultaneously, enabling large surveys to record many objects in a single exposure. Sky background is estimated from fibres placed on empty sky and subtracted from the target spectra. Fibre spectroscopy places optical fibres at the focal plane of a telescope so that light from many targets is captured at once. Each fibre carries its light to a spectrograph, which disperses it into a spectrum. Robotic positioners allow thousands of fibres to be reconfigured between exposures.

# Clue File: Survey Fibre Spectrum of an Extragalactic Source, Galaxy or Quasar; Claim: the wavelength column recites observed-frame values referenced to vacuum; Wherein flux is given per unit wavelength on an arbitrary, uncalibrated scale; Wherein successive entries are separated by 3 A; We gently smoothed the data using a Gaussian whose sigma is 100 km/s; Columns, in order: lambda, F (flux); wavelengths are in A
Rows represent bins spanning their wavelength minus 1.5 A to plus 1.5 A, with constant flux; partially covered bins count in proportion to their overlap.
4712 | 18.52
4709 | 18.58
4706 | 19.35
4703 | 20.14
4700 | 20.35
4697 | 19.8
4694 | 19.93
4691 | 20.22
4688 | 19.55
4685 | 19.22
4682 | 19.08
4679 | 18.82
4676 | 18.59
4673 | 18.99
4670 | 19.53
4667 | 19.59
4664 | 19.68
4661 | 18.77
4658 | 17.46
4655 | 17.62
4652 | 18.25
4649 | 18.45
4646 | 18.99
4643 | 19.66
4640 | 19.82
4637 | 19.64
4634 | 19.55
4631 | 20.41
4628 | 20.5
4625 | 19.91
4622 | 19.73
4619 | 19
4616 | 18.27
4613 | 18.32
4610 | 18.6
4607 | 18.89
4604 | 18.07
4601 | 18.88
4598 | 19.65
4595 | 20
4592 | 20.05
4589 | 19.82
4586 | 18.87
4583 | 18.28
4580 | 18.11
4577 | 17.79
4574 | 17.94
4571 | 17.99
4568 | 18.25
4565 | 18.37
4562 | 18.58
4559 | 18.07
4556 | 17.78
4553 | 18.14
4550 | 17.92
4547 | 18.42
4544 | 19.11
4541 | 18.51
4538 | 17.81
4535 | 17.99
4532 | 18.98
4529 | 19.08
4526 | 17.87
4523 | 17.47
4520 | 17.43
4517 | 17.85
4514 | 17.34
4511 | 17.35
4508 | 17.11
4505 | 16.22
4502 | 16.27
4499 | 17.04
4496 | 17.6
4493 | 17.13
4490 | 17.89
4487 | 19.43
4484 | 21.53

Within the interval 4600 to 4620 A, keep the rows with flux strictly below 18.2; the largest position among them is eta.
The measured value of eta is 4604 A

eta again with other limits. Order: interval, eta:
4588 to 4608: 4604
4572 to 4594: 4580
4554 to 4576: 4574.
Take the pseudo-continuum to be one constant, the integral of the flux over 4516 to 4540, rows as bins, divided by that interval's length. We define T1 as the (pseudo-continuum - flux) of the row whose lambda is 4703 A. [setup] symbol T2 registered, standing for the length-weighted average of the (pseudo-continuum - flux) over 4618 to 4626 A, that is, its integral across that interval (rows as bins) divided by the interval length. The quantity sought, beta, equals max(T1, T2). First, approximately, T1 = -2.1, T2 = -1.5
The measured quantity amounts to -1.5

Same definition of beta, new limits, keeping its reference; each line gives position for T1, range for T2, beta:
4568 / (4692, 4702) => -0.2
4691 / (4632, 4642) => -1.6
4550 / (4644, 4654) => 0.2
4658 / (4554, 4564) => 0.6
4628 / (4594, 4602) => -1.4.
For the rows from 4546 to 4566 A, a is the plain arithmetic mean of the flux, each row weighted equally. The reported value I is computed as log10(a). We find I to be 1.26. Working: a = 18.2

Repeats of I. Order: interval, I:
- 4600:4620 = 1.27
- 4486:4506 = 1.24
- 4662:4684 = 1.28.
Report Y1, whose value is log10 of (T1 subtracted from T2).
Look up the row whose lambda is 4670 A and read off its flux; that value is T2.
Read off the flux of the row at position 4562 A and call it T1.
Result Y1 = -0.02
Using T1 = 18.58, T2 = 19.53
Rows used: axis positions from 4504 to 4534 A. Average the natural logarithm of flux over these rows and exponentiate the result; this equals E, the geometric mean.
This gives 17.7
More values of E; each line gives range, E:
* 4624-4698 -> 19.3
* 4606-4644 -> 19.4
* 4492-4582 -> 17.8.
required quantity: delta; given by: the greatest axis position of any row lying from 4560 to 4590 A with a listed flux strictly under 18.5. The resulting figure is 4583 A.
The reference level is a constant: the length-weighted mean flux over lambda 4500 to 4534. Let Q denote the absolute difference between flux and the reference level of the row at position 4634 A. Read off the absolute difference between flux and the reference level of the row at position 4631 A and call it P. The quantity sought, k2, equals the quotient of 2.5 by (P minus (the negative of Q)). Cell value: 0.51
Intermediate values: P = 2.9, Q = 2.0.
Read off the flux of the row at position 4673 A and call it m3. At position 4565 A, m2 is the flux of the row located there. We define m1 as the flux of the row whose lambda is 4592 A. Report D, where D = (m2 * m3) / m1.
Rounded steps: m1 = 20.05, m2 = 18.37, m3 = 18.99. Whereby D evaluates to 17.4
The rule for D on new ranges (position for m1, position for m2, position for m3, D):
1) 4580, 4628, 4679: 21.3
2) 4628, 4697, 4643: 19.0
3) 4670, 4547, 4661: 17.7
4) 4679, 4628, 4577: 19.4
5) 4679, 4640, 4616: 19.2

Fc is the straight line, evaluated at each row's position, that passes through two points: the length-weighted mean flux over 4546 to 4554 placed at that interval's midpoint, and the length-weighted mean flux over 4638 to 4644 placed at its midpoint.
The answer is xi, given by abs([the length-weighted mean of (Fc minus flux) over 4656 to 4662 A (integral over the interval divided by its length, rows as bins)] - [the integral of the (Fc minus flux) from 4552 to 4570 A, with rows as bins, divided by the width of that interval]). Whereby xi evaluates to 1.9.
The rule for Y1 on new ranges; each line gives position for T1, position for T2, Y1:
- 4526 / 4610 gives -0.14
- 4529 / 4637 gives -0.25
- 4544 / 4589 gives -0.15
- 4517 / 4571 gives -0.85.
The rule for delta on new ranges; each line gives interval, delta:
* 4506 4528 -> 4526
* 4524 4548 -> 4547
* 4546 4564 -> 4559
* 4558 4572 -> 4571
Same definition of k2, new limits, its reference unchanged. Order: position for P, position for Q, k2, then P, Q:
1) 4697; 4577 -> 1.00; 2.3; 0.2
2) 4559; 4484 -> 0.55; 0.5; 4.0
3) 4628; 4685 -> 0.54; 3.0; 1.7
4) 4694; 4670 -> 0.57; 2.4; 2.0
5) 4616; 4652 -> 1.74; 0.7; 0.7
